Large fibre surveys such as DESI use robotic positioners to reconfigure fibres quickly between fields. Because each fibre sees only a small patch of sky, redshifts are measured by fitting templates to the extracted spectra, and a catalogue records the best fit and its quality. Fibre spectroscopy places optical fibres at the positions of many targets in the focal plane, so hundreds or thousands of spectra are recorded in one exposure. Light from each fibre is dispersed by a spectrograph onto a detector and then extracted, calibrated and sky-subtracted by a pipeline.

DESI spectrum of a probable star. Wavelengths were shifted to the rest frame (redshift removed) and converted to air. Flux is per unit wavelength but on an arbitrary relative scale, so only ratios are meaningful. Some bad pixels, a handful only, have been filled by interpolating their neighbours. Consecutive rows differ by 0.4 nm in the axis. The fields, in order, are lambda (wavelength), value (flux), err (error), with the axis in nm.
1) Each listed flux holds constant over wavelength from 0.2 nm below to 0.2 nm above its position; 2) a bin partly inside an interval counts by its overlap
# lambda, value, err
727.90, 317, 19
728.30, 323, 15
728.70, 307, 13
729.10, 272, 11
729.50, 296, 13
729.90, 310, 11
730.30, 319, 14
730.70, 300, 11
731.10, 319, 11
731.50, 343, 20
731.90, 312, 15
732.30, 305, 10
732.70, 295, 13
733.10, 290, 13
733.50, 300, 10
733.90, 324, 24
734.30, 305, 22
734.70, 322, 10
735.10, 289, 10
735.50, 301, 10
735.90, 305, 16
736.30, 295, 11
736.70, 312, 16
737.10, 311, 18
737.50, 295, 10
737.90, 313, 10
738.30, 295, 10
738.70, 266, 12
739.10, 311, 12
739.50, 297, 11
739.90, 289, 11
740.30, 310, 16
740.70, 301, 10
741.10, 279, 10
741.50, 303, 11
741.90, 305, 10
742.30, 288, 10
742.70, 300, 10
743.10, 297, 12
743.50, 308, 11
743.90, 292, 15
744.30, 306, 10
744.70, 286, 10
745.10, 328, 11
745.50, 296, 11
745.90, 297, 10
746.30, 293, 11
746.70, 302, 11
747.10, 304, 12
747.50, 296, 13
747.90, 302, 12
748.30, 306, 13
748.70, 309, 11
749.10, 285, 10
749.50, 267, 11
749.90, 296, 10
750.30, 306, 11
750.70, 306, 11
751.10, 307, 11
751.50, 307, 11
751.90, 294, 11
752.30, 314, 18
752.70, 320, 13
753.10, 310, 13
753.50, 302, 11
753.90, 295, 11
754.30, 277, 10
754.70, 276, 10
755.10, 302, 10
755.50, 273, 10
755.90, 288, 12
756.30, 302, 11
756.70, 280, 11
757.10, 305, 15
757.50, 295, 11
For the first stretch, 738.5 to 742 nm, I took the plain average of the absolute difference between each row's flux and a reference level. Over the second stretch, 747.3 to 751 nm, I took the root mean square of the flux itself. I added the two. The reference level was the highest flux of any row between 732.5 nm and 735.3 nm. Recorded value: 326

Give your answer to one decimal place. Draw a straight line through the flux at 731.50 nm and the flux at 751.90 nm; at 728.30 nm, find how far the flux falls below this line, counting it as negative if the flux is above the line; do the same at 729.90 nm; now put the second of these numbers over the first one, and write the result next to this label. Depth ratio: 1.3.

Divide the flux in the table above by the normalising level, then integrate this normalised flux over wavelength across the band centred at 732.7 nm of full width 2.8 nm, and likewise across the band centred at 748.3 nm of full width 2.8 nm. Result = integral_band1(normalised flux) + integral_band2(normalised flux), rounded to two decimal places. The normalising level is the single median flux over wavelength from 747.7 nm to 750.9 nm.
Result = 5.58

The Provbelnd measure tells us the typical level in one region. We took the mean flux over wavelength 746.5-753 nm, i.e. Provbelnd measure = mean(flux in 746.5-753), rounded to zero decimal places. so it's 301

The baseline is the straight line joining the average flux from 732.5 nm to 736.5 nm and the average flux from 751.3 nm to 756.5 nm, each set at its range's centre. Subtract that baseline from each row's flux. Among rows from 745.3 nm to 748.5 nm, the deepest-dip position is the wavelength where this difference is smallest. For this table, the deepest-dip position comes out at 746.30 nm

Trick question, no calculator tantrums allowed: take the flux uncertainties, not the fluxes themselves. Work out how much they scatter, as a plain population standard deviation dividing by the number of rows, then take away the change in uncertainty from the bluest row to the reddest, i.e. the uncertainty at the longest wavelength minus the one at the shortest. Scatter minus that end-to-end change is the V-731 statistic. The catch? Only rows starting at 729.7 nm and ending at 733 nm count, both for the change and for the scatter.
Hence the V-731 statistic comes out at 1.1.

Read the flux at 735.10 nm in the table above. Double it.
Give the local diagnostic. 578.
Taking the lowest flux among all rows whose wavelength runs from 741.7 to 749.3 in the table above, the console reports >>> 285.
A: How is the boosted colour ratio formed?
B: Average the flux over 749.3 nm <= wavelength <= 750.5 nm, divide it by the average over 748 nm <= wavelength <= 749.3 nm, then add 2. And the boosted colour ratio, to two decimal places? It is 2.97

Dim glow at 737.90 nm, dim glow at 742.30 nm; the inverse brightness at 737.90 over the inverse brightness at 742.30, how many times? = 0.92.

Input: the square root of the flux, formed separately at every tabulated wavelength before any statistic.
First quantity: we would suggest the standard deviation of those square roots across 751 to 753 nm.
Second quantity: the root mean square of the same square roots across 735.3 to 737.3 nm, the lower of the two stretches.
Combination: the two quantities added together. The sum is 17.7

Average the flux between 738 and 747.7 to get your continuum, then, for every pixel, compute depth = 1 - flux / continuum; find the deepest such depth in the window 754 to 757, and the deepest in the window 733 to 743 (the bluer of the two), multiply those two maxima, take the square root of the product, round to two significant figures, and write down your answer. 0.095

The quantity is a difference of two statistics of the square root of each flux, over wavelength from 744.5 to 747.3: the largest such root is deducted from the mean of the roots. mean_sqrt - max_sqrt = -0.77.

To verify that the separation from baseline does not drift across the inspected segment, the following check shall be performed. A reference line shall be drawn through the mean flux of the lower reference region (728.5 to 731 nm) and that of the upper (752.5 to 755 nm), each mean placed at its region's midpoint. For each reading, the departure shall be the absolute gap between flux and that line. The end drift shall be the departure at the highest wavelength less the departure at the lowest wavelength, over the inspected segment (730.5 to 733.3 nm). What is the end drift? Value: 10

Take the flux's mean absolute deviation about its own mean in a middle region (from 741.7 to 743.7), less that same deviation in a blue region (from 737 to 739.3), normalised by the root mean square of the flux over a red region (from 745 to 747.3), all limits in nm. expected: -0.025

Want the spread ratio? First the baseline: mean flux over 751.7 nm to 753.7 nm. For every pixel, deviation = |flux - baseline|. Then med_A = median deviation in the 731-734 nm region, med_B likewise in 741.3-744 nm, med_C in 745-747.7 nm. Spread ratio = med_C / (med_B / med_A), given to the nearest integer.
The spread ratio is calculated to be 18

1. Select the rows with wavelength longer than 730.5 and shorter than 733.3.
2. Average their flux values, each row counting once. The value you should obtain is 309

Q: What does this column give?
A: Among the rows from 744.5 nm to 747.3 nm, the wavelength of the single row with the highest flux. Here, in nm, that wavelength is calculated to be 745.10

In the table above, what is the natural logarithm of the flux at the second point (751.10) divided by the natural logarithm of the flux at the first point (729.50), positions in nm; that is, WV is 1.01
